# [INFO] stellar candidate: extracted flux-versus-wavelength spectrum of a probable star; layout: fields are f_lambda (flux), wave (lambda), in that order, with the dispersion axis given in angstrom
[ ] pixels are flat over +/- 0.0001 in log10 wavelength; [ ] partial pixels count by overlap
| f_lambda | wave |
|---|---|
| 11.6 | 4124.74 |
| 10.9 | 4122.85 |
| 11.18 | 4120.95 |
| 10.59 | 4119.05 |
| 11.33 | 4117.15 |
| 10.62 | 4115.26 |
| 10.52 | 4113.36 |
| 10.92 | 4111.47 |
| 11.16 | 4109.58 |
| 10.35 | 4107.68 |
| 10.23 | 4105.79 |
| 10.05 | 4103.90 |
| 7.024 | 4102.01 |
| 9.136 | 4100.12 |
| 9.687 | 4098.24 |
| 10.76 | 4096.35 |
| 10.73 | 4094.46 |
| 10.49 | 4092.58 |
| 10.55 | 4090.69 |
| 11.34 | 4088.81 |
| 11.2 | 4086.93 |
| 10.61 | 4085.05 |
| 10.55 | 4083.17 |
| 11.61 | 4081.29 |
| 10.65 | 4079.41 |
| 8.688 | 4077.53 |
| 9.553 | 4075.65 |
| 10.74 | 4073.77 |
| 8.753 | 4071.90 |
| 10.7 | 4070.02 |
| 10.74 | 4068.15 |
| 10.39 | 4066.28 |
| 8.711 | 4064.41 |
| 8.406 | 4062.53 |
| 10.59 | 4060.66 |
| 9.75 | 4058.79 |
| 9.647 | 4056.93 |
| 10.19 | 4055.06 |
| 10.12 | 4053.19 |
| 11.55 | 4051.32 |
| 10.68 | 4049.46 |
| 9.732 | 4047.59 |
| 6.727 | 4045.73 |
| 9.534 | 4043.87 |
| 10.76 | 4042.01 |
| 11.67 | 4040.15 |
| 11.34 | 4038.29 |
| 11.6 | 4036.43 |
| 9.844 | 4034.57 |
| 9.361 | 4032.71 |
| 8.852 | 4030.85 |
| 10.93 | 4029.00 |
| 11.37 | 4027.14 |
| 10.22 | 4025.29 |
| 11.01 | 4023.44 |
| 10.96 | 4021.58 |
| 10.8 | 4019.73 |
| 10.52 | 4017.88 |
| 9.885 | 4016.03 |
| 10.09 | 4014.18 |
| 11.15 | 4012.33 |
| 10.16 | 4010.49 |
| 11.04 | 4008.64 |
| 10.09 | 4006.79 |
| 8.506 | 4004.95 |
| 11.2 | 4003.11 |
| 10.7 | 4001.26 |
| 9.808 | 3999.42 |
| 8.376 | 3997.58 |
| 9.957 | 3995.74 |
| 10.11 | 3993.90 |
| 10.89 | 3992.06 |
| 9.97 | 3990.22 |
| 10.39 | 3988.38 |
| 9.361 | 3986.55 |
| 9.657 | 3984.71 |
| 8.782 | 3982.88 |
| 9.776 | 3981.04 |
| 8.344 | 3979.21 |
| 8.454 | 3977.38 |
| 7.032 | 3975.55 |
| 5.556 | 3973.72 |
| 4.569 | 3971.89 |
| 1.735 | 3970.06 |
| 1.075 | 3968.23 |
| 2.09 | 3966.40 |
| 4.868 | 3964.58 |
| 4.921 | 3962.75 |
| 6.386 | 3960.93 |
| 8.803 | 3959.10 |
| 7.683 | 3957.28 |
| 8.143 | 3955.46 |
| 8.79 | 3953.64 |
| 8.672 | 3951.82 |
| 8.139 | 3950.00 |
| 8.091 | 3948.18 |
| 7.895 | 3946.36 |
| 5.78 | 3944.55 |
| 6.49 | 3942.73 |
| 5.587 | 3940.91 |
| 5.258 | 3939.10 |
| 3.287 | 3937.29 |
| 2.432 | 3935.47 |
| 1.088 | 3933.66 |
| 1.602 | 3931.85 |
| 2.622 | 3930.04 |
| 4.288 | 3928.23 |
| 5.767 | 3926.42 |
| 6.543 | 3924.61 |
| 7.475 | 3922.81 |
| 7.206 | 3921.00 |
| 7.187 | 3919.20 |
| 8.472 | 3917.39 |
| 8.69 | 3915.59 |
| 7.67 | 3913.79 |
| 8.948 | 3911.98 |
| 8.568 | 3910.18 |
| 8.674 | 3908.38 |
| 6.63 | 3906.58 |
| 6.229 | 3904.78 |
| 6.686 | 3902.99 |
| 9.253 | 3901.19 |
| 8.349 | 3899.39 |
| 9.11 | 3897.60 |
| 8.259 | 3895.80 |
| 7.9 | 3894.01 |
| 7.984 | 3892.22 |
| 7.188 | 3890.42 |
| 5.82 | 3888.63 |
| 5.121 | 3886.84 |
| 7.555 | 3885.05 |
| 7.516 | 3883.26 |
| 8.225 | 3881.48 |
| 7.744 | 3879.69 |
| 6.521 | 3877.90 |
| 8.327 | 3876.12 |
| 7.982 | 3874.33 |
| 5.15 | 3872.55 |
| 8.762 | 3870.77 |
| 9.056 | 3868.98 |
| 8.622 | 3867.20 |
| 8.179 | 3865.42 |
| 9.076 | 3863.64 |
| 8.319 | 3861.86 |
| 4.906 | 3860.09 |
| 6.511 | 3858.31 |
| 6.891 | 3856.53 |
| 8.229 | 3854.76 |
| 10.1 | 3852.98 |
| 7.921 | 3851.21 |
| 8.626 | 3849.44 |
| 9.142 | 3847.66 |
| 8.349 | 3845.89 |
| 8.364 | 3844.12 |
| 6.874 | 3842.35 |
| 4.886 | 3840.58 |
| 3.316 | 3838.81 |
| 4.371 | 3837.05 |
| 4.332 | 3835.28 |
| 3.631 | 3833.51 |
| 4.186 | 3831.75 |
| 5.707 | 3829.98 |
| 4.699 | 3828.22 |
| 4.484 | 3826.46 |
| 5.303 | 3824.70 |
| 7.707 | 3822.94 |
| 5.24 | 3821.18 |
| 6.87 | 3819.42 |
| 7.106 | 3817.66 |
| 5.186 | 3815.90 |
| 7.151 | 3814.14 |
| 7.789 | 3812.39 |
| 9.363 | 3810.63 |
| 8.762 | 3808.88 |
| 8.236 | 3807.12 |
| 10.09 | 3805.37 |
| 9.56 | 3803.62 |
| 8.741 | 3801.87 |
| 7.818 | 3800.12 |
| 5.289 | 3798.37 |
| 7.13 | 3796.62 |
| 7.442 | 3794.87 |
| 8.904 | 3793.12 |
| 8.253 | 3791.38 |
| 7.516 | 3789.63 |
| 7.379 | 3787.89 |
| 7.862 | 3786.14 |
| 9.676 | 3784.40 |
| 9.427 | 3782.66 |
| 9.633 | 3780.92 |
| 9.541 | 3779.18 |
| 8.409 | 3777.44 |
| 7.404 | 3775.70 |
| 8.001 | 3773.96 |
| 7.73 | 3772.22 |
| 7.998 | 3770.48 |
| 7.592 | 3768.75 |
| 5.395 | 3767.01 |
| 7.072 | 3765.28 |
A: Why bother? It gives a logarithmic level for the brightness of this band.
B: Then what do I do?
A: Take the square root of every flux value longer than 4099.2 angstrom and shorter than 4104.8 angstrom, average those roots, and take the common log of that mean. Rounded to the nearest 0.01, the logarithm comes 0.47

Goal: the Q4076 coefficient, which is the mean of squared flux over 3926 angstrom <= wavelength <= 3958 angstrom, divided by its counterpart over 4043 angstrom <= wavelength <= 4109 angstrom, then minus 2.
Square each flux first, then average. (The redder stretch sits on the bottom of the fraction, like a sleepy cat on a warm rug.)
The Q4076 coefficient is -1.6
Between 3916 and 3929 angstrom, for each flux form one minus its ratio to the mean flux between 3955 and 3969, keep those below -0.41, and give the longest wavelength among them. 3917.39 angstrom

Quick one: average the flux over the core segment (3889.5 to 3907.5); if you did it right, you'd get 7.8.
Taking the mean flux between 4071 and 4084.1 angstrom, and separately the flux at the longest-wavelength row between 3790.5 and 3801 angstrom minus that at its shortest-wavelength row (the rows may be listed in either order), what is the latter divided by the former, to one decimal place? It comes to 0.0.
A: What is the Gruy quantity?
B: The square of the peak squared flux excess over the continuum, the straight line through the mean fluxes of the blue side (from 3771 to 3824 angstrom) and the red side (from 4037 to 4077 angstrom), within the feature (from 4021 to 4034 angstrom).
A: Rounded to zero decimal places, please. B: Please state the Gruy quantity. 6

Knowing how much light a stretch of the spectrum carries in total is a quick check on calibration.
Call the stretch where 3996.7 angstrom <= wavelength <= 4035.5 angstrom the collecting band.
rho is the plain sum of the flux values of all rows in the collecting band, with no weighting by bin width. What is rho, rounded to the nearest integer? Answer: 215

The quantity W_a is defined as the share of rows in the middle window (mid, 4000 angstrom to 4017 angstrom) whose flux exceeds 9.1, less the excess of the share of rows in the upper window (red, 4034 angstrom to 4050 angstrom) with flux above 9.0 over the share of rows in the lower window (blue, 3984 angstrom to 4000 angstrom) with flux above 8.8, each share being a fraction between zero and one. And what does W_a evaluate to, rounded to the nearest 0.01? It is 0.89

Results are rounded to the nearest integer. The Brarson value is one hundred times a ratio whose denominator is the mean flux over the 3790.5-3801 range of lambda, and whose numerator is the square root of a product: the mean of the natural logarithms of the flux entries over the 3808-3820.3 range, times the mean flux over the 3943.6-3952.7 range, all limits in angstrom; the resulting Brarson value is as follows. 52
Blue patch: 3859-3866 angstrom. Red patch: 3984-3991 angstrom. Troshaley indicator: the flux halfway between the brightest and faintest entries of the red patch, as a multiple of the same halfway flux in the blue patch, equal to 1.41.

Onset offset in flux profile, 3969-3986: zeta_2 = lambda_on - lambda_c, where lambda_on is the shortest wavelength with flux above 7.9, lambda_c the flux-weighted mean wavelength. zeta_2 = -1.6 angstrom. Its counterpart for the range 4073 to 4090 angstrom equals -7.7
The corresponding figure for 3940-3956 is -0.6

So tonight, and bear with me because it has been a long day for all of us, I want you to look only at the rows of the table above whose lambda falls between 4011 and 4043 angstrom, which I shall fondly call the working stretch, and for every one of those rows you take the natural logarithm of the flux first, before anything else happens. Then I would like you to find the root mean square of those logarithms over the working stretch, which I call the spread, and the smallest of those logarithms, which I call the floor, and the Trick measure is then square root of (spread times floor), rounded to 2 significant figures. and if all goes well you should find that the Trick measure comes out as 2.3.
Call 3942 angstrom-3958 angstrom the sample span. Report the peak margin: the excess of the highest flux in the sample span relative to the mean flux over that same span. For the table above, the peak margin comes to 1.0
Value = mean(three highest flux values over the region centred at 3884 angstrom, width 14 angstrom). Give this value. 7.8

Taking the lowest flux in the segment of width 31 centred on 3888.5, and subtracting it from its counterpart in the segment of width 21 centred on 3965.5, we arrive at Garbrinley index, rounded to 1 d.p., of -4.0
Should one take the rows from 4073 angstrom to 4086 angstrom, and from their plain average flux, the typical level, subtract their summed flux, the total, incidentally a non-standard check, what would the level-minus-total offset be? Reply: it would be -62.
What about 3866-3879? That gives -47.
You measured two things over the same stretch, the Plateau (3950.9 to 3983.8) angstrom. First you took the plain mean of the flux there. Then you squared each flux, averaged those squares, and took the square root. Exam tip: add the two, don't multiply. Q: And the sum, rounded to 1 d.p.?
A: 13.4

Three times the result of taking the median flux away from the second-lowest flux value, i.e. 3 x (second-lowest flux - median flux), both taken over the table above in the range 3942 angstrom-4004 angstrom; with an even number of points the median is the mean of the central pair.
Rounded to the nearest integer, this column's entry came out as -20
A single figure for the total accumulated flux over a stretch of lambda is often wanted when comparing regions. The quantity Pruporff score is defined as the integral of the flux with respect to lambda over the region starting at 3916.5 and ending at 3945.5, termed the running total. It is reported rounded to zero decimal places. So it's 147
